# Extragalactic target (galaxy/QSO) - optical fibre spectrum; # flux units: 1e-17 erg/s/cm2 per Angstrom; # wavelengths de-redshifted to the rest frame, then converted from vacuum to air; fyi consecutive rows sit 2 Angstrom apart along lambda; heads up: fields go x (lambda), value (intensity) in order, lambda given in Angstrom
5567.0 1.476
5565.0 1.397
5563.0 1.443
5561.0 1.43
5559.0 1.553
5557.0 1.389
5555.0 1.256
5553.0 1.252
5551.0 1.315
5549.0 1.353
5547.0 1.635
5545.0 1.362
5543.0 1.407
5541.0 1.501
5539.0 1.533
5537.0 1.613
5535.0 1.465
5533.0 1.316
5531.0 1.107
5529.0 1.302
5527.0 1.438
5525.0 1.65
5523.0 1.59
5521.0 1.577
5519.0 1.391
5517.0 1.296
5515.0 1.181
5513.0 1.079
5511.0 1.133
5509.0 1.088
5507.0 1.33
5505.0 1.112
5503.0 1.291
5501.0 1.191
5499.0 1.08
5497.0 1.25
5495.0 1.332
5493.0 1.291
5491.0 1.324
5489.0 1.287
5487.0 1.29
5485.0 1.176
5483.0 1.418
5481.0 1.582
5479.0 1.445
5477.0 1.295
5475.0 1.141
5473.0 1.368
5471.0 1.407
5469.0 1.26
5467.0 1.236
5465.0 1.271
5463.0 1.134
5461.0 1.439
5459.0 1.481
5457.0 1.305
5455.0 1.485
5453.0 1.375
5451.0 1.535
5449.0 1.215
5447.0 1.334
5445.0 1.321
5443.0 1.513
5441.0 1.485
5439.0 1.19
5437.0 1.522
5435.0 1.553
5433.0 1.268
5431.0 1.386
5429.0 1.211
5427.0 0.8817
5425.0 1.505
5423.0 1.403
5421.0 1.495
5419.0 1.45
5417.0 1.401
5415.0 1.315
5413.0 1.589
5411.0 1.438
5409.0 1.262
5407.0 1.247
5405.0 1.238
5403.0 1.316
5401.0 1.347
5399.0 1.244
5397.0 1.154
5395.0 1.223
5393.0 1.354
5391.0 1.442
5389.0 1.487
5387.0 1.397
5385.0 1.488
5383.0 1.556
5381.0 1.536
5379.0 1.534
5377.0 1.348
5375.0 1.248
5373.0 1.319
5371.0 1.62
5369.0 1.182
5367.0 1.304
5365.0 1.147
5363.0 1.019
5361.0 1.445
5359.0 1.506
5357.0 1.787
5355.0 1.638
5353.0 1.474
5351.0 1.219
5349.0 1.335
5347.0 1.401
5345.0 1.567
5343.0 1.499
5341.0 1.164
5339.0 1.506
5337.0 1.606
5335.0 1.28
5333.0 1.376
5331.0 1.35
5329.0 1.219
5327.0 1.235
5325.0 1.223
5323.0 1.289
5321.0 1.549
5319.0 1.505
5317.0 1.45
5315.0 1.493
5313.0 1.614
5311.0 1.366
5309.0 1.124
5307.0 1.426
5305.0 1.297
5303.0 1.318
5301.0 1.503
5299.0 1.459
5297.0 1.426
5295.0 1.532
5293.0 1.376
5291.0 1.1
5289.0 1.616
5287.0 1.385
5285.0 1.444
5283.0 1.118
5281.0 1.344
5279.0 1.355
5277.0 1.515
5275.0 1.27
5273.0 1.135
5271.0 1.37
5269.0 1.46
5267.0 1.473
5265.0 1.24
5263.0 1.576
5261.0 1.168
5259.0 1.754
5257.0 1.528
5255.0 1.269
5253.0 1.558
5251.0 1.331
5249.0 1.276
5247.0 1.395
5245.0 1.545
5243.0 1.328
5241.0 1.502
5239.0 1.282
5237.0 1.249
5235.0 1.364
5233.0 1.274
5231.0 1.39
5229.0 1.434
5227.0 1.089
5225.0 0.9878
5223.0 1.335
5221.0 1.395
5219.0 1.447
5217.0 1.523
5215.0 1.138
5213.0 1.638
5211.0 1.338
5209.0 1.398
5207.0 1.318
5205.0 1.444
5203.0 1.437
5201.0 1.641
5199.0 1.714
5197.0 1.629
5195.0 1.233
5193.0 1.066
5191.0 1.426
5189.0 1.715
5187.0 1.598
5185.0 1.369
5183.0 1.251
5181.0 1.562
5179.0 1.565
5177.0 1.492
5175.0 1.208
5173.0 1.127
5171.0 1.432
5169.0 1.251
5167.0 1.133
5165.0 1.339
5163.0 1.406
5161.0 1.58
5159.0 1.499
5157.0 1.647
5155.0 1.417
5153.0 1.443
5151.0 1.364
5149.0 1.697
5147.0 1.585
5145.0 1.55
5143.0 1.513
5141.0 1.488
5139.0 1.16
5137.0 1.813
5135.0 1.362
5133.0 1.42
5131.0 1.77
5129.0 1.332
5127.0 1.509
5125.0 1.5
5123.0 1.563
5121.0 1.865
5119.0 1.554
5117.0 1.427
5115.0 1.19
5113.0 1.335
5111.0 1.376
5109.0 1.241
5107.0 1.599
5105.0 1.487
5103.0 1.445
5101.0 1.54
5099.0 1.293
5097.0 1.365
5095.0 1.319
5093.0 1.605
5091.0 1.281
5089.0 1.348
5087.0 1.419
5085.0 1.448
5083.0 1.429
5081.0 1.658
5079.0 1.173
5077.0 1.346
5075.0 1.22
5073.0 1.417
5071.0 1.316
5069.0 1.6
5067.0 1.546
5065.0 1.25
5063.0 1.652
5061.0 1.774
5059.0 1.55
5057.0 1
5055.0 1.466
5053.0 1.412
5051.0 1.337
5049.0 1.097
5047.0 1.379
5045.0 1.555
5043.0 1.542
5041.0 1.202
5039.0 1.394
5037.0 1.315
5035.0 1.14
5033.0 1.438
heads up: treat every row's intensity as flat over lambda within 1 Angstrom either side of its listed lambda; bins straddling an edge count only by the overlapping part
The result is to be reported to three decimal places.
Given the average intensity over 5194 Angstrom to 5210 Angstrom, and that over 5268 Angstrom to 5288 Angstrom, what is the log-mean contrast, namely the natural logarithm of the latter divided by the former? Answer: -0.097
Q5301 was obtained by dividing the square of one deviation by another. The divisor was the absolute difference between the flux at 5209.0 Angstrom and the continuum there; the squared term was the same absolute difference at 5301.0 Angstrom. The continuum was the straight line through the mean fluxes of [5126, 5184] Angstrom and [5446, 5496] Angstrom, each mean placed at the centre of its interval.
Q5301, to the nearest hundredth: 0.40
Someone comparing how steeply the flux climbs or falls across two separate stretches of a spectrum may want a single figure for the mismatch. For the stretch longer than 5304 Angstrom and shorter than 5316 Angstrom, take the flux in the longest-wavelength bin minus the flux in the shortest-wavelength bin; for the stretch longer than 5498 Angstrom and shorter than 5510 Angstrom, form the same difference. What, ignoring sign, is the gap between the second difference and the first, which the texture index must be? 0.2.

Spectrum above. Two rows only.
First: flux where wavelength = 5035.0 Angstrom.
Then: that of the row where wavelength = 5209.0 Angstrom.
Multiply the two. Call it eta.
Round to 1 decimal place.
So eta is 1.6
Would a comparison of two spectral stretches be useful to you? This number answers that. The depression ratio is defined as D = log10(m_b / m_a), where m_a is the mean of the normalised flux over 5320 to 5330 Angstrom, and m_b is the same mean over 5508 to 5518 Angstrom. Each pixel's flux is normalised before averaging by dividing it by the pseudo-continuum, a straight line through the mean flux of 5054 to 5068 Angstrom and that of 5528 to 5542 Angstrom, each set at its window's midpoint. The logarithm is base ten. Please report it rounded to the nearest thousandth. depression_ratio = -0.045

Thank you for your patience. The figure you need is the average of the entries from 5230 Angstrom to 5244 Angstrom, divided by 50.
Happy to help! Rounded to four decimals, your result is 0.0268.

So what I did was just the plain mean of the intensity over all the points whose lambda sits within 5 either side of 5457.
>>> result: 1.417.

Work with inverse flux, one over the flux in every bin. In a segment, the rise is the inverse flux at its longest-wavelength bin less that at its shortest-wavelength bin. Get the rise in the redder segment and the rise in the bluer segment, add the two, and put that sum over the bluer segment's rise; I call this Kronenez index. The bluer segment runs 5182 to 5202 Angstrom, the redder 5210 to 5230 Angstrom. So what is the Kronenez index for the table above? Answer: 1.26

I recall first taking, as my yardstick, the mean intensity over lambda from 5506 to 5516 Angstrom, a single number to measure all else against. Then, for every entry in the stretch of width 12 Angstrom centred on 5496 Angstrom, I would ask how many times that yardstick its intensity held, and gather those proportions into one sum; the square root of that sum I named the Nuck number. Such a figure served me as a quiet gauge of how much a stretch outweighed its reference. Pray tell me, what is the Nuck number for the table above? 2.53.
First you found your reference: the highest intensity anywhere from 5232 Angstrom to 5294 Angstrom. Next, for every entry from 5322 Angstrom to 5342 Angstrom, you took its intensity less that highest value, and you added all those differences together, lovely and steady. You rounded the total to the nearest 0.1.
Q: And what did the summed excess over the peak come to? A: -4.3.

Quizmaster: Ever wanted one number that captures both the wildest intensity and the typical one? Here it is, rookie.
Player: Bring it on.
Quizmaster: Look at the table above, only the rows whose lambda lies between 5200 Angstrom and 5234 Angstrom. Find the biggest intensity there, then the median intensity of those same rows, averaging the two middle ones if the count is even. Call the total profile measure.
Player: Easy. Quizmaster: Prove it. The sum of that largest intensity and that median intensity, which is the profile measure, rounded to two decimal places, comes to 3.04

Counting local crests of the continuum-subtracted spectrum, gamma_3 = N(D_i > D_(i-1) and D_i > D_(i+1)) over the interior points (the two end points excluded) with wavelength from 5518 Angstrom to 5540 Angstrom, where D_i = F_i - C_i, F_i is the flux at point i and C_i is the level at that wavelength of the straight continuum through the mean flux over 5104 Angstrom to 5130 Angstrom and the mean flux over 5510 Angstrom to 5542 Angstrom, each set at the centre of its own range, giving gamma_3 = 2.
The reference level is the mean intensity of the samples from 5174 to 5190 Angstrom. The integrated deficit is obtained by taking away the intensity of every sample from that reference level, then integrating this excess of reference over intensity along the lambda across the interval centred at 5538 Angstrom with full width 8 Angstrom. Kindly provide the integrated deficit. -0.46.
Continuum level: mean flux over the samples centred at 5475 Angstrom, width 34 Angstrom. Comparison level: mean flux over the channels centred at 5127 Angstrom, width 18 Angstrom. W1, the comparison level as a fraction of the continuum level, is 1.16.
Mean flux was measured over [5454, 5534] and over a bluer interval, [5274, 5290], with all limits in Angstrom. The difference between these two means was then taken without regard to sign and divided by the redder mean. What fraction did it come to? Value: 0.055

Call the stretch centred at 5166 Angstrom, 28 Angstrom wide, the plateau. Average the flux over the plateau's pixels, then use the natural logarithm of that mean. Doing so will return 0.333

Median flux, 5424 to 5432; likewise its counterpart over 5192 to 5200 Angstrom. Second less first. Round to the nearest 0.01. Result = 0.13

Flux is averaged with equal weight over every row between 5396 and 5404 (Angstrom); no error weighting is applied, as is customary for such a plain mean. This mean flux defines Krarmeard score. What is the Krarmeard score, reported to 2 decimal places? 1.27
